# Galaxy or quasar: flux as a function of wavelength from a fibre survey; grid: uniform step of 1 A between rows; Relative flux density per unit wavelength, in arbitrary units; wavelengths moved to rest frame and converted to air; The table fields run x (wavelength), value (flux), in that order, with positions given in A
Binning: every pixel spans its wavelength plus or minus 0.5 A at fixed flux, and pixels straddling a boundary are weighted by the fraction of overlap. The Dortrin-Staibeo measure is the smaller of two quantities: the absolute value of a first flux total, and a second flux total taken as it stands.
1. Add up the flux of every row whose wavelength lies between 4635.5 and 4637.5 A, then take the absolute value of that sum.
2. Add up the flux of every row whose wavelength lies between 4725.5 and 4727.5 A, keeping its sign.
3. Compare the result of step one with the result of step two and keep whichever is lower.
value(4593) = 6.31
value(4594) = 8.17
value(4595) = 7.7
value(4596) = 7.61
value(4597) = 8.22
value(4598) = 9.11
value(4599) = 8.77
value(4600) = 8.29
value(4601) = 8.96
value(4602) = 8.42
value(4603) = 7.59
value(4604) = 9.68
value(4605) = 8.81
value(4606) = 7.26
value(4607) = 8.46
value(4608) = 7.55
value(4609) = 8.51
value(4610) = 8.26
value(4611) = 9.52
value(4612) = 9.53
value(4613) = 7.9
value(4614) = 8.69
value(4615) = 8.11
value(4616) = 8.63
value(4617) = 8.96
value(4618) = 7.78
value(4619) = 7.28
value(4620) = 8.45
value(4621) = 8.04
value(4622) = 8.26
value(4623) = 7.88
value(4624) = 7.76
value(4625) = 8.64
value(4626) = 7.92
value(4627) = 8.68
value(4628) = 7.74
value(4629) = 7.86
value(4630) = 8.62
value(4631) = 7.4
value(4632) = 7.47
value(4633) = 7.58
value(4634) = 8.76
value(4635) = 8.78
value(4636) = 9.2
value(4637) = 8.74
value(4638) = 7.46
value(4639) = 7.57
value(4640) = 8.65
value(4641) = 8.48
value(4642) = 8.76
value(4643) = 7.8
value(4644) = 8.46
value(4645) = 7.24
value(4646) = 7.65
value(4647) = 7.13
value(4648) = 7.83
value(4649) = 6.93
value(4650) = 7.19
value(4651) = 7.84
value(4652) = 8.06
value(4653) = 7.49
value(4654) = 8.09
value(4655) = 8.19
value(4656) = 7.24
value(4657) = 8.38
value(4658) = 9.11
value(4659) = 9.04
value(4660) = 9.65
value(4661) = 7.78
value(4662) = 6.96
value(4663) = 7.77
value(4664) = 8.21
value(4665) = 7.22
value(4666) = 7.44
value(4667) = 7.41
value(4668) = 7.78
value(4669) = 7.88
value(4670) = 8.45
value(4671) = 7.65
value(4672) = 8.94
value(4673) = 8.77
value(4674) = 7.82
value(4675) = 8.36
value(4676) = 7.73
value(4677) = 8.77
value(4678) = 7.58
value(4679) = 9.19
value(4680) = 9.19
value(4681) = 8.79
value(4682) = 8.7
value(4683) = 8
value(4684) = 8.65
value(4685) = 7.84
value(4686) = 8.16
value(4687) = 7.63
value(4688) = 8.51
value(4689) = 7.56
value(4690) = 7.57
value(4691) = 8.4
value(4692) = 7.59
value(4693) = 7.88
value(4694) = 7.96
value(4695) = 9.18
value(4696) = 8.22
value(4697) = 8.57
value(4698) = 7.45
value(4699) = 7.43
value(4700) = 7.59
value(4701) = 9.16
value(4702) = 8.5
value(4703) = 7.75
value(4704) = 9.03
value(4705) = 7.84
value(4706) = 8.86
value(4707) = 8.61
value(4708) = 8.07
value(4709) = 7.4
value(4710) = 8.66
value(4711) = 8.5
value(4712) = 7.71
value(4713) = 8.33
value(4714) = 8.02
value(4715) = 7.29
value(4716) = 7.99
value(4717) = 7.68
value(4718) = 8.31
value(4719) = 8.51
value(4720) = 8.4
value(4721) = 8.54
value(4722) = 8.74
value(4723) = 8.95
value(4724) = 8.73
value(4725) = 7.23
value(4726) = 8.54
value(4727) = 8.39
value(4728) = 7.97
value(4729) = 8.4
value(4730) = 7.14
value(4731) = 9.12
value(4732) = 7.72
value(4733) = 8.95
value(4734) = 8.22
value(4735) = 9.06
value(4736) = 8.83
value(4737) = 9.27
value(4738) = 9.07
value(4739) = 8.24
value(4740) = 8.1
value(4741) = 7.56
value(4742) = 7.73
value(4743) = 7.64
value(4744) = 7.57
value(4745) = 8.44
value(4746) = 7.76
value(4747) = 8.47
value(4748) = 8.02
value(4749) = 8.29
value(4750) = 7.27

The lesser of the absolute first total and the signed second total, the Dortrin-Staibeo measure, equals 16.9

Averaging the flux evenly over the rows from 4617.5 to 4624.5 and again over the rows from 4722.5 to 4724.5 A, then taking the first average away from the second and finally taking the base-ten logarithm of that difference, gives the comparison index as 0.0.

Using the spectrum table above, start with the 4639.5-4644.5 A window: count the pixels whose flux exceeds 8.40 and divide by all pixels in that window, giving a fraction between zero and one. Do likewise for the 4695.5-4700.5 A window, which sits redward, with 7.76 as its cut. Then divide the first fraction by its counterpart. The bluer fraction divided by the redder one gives 2.0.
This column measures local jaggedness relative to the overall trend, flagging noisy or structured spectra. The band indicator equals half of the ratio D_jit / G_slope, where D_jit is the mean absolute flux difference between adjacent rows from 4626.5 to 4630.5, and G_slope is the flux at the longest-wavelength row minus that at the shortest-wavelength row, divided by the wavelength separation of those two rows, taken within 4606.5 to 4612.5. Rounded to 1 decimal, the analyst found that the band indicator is 1.4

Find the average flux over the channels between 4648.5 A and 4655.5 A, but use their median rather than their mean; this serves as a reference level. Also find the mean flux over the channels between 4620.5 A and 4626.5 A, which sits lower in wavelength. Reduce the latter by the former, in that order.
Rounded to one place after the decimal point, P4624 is 0.2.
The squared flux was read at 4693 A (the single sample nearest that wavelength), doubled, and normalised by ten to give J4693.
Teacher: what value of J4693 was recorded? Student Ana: 12.4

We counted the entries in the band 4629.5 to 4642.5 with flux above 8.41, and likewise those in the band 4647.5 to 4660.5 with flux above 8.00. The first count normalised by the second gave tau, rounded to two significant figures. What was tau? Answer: 1.1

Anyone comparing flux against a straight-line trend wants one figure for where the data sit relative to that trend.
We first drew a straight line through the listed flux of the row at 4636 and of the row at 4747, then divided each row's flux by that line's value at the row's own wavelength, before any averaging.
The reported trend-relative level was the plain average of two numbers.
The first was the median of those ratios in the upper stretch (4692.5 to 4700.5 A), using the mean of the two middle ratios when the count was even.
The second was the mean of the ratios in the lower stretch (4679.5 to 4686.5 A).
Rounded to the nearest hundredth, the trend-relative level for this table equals 0.93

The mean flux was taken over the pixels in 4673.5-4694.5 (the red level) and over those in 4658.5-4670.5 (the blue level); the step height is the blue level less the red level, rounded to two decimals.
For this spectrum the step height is -0.22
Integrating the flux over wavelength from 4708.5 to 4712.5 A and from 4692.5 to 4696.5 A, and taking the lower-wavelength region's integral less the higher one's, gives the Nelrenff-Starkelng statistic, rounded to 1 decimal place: 1.0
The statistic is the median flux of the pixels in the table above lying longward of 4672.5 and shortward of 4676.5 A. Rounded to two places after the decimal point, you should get 8.09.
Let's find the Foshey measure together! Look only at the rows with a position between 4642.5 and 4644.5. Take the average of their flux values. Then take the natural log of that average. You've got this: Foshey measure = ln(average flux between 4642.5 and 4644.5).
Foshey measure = 2.10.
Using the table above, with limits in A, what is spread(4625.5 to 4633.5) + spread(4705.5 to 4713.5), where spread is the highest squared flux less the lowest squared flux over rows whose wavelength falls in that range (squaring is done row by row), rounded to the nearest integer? 44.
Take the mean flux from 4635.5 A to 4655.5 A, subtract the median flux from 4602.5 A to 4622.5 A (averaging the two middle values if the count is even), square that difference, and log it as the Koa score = 0.17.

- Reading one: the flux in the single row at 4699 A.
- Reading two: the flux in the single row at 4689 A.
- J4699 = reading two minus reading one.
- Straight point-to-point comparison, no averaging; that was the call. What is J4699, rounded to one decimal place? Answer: 0.1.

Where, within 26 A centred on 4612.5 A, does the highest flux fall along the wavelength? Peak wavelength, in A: 4604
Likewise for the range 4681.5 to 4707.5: 4695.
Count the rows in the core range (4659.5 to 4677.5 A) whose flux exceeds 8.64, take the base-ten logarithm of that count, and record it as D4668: 0.60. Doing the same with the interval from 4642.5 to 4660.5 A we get 0.48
